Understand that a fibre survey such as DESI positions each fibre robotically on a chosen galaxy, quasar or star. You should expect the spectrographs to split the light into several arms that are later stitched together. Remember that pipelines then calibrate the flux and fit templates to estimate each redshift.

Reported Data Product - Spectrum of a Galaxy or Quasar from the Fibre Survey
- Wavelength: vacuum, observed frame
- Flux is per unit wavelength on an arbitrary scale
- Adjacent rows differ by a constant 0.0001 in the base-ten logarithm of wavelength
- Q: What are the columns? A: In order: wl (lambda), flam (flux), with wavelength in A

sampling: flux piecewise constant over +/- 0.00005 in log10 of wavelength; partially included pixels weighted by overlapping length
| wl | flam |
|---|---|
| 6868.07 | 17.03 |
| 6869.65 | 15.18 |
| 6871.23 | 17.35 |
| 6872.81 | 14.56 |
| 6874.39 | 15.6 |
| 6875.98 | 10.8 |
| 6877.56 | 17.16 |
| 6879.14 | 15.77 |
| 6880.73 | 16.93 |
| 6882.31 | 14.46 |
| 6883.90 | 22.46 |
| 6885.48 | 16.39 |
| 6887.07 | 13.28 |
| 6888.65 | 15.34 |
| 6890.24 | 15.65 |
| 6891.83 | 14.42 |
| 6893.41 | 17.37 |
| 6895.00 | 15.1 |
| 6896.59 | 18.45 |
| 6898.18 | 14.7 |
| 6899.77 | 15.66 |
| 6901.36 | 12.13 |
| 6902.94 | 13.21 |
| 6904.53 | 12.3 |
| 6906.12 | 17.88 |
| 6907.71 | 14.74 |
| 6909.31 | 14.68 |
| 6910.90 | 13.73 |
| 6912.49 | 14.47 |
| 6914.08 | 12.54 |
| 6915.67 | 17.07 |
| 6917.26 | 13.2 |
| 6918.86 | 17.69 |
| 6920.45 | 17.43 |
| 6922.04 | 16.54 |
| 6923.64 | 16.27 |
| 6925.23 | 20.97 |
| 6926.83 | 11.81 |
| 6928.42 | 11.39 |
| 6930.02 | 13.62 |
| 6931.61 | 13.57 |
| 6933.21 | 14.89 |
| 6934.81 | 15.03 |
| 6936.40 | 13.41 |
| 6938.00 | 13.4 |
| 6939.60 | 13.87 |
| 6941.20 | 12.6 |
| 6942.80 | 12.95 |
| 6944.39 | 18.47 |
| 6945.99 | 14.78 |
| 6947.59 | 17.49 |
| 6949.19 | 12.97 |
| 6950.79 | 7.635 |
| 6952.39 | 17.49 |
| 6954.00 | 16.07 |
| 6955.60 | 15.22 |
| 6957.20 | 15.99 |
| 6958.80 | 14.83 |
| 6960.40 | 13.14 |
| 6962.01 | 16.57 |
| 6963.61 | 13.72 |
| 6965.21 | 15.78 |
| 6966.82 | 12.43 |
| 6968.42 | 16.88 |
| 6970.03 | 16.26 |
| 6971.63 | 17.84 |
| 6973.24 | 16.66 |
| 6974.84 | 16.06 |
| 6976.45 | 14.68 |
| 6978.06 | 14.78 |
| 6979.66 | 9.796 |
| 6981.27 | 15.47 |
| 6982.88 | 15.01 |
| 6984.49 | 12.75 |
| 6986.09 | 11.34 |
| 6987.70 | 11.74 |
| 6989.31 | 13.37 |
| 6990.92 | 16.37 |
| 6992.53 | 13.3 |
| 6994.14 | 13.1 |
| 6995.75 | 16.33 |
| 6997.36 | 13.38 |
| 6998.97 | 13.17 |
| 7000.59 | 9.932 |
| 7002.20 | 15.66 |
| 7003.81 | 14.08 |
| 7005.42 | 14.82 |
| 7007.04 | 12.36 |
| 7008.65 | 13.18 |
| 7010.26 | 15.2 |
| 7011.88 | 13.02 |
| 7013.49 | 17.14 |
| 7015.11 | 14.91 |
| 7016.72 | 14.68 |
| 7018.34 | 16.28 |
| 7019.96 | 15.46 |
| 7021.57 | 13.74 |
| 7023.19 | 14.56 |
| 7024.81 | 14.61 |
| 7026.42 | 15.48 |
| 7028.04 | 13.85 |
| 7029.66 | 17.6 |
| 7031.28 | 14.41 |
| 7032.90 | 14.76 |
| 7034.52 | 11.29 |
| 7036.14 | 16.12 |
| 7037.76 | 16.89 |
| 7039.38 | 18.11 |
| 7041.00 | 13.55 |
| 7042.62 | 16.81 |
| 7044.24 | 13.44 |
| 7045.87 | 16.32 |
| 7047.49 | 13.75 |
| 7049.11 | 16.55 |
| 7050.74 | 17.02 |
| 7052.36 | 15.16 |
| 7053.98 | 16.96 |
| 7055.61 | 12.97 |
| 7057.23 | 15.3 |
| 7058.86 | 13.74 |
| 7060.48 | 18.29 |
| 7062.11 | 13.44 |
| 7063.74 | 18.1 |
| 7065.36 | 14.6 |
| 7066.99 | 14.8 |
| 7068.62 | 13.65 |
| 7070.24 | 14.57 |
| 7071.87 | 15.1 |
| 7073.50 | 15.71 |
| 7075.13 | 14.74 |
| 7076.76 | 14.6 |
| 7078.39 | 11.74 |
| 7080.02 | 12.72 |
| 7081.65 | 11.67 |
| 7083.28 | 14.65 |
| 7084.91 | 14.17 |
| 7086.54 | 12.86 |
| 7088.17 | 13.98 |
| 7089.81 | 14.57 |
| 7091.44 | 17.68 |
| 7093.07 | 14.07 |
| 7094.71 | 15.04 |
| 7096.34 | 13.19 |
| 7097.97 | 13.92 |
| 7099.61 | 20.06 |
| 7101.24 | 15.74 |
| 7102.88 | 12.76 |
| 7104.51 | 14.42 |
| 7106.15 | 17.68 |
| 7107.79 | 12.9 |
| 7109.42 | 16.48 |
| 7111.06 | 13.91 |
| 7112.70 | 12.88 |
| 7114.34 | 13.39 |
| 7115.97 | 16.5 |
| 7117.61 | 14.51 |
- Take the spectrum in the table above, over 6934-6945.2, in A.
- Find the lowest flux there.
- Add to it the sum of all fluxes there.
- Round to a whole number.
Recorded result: 112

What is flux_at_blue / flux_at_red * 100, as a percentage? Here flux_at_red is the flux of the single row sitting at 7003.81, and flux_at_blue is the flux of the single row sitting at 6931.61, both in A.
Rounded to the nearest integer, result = 96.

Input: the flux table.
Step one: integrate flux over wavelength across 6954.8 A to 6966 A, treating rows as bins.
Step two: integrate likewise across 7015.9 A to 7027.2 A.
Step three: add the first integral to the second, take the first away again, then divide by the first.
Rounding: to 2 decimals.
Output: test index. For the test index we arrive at 1.00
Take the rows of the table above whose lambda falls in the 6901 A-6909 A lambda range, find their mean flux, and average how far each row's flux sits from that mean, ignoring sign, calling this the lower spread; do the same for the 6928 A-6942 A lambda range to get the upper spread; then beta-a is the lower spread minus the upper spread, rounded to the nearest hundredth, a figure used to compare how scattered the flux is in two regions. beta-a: 1.07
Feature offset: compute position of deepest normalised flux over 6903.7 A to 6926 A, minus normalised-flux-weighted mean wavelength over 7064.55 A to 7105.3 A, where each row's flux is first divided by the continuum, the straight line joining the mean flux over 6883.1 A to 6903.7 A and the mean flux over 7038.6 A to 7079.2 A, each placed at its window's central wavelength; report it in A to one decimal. -180.6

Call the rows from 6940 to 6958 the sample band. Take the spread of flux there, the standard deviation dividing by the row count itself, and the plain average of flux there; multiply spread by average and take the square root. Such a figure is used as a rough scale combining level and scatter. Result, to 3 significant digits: 6.55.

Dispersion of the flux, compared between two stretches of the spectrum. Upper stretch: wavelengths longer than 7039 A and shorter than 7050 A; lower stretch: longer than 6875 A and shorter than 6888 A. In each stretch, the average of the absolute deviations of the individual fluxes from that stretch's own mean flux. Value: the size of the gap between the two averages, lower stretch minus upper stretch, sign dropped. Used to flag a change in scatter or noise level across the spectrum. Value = 0.68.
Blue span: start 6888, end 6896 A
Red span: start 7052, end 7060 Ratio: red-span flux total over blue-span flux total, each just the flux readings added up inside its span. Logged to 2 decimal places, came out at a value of 0.95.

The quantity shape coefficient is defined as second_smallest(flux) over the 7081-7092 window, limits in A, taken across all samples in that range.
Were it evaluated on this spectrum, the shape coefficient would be 12.86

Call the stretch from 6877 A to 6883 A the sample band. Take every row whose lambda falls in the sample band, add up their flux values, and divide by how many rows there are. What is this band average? 16.1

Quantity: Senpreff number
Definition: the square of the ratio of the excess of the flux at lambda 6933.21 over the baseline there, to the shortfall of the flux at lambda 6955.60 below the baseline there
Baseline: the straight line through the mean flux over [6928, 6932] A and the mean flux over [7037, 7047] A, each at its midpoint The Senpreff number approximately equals 1.3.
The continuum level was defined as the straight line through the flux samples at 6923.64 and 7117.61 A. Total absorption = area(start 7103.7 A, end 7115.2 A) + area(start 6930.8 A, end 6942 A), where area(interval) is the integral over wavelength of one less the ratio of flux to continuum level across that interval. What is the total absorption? 1.7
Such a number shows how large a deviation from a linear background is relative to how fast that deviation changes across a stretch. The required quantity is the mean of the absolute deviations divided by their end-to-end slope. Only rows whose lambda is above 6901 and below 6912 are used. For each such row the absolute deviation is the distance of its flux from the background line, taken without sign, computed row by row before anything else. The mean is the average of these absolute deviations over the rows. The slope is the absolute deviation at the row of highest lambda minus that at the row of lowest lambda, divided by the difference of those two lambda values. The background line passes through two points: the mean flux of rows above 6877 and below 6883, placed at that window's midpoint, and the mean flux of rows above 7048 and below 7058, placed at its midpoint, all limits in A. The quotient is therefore -14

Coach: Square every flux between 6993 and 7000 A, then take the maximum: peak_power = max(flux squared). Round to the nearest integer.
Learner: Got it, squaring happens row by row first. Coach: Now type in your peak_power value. 267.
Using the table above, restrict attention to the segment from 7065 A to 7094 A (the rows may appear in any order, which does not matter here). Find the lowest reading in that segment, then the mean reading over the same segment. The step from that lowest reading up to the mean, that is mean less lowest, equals 2.5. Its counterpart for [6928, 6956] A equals 6.5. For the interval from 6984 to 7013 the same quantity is 3.6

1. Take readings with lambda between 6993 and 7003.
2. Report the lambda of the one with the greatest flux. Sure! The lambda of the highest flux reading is 6995.75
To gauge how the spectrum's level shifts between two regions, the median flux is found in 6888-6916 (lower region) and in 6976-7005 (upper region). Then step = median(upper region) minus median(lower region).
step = -1.3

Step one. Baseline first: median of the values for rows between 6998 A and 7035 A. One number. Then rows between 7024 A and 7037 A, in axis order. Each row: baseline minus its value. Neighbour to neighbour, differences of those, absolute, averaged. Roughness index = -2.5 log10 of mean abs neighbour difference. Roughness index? -1.0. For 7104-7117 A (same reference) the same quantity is -1.1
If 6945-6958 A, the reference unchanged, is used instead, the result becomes -1.4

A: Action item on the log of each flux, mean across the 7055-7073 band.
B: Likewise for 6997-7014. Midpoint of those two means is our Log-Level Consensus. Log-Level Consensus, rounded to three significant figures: 1.15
